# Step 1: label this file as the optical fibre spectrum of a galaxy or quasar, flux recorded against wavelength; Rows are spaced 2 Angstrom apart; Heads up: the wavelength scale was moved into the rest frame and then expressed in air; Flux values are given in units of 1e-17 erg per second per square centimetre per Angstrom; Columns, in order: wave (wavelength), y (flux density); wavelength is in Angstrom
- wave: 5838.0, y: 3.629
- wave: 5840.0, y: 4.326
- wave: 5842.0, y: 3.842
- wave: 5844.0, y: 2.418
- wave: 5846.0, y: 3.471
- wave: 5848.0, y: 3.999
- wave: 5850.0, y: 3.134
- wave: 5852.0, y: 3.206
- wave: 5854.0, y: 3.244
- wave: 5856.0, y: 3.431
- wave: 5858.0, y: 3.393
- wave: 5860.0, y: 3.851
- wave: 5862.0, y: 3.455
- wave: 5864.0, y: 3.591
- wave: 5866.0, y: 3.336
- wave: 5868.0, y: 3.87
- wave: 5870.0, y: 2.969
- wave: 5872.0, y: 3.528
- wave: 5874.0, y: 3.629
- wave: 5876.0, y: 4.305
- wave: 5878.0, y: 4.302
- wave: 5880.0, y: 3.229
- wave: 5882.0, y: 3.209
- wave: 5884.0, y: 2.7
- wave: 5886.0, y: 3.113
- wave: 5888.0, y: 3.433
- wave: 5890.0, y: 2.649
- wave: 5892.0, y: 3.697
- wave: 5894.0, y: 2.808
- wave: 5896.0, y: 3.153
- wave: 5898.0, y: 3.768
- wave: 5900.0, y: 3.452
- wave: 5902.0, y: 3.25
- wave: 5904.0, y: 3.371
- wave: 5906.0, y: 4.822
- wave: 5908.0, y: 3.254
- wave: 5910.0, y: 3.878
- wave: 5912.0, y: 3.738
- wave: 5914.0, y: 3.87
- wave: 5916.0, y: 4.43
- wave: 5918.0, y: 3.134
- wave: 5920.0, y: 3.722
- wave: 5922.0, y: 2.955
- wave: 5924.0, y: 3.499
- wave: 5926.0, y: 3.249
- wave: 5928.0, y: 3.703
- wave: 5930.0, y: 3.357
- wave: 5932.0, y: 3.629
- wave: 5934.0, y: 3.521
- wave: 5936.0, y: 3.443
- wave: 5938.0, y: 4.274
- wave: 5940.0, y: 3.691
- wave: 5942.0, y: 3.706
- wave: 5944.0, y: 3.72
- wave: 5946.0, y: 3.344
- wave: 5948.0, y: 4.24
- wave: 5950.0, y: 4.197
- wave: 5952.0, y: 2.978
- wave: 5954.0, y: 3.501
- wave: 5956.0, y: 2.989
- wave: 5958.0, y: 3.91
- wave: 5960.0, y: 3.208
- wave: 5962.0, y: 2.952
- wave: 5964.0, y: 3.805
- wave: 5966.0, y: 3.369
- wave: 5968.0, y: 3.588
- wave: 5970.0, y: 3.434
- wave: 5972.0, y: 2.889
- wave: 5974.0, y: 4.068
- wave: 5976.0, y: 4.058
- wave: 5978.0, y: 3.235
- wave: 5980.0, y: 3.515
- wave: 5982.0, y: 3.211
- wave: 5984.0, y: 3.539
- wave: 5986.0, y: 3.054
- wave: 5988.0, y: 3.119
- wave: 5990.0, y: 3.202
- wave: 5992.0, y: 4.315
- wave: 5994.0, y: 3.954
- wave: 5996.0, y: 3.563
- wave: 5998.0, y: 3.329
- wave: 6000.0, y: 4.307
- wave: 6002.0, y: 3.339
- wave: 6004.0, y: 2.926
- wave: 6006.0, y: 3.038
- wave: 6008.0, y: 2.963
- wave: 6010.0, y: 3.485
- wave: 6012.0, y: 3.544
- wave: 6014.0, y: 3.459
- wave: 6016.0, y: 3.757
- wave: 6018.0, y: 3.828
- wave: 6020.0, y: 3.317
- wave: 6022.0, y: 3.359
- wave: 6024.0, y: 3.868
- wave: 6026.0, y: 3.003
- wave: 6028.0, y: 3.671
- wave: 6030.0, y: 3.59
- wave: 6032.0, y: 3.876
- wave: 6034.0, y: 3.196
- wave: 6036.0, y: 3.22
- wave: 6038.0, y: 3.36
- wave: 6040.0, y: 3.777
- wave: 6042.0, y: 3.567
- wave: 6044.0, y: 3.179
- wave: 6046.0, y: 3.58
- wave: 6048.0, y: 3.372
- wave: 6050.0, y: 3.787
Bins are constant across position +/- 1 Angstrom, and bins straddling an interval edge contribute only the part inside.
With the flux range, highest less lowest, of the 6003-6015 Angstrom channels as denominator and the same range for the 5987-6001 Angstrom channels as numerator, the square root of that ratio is 1.4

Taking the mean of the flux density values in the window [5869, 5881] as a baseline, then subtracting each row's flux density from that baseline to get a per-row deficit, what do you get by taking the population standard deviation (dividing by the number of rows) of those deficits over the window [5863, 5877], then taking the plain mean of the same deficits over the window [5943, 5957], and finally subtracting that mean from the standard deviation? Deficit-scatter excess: 0.29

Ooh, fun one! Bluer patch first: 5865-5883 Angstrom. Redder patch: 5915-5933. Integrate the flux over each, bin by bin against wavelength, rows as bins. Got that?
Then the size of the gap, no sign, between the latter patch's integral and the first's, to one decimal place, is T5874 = 1.4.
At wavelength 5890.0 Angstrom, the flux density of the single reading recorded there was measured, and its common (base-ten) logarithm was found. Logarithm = 0.423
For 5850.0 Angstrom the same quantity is 0.496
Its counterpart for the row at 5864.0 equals 0.555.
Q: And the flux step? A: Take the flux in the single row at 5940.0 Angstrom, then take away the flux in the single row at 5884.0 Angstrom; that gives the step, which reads 1.0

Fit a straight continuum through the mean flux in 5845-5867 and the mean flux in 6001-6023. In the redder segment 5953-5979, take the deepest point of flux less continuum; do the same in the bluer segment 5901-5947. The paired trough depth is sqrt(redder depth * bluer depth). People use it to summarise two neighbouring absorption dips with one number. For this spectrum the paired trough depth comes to 0.48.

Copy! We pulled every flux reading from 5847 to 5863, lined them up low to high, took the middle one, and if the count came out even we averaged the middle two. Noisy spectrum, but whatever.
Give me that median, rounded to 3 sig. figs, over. 3.41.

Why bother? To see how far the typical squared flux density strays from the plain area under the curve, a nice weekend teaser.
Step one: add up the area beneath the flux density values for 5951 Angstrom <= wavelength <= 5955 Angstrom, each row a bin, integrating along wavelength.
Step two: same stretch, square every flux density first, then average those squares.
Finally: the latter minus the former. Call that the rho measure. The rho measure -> -2.4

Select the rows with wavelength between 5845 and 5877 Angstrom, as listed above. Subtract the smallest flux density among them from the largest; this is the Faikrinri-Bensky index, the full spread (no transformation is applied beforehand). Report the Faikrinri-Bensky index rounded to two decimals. 1.34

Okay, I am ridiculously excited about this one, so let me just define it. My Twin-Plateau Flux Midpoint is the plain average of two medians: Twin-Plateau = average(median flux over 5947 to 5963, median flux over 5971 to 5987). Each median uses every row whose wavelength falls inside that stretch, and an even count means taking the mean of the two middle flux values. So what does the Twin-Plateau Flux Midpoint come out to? 3.36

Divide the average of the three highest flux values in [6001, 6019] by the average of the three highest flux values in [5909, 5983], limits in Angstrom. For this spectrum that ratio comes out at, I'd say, 0.86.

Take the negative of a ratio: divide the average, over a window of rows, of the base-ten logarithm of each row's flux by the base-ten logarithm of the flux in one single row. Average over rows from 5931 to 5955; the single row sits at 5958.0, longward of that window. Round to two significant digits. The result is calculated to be -0.95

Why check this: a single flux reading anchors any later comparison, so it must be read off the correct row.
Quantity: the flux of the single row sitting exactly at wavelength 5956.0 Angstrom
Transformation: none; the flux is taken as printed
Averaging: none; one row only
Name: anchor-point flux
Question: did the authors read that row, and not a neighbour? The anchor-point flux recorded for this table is 2.989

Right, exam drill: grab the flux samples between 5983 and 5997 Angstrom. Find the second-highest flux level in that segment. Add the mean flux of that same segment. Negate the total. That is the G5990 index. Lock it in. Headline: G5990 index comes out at -7.5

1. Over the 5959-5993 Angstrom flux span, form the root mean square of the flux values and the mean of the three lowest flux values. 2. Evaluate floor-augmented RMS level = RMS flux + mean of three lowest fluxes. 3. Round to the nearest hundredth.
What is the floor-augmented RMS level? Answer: 6.43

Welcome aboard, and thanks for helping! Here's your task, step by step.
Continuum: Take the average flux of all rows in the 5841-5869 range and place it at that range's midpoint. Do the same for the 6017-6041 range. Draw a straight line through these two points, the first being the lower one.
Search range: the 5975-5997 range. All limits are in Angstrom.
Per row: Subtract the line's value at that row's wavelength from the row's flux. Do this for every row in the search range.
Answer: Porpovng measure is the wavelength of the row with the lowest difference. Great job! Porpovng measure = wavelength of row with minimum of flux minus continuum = 5986.0 Angstrom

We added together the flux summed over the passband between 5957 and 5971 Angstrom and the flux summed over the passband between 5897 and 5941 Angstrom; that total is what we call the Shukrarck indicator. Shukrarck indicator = 104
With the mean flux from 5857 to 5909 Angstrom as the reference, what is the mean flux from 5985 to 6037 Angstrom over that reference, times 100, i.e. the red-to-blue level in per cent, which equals 100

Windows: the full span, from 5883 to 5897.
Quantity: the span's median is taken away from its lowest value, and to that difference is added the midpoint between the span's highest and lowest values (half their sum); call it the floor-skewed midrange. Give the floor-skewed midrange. 2.7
